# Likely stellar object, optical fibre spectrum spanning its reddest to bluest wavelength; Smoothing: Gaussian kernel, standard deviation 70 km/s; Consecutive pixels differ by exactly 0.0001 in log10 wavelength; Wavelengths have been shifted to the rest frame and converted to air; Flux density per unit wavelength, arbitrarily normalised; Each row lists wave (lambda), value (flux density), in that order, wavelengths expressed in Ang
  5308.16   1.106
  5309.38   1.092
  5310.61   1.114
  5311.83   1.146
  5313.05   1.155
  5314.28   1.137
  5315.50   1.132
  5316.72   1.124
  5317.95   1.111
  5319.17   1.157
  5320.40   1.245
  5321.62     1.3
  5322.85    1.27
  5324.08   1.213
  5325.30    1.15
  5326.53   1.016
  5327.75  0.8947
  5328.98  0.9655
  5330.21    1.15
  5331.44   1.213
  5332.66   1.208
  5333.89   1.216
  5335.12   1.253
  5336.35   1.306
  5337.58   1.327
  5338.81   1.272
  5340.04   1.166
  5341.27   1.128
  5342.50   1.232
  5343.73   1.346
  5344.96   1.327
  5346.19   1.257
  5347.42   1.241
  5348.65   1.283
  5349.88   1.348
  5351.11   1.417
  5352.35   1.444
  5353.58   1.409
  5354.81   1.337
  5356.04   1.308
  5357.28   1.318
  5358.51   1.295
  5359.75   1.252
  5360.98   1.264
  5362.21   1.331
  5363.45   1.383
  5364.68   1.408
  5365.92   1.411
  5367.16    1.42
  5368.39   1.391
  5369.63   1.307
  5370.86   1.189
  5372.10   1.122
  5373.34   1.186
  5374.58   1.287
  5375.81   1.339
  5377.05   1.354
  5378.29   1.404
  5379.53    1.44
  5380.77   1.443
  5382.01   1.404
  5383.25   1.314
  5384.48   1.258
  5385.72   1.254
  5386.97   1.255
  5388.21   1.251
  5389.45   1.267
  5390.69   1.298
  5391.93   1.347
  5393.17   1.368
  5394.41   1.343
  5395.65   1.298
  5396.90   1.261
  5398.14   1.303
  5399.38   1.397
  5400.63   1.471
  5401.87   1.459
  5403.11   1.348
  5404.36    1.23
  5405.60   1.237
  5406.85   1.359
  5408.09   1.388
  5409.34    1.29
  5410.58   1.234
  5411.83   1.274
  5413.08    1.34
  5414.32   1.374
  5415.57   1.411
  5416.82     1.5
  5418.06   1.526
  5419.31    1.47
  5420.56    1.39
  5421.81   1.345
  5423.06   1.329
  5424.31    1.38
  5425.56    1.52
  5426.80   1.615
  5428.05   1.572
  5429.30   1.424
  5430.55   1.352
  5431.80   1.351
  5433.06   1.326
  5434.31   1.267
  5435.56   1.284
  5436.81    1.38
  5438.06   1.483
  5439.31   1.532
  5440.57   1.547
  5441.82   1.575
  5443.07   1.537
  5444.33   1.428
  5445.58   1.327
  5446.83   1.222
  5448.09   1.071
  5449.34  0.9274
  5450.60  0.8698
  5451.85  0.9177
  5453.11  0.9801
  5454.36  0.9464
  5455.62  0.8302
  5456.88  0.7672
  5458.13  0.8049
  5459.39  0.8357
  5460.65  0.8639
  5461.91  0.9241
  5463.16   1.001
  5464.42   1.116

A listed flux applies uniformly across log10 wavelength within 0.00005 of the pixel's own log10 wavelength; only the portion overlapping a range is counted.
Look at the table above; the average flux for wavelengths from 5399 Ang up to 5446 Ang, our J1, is 1.40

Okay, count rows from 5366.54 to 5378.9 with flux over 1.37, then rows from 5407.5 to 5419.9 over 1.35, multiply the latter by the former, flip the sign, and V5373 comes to -18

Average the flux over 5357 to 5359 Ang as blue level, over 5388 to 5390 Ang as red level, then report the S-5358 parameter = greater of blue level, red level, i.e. 1.31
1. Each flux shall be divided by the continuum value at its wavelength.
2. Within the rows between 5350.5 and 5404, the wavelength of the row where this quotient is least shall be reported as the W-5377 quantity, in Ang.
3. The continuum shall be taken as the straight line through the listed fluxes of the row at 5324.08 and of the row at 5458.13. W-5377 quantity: 5372.10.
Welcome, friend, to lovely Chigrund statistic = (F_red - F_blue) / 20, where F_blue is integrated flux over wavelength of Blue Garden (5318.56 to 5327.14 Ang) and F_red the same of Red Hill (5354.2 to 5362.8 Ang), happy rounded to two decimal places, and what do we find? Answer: 0.05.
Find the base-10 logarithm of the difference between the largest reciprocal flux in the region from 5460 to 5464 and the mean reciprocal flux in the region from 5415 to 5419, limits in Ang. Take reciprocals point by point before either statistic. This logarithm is -0.3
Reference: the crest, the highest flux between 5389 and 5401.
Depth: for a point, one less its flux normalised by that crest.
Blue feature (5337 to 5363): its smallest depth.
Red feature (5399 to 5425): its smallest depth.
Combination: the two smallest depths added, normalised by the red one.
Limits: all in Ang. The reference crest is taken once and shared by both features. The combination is 0.5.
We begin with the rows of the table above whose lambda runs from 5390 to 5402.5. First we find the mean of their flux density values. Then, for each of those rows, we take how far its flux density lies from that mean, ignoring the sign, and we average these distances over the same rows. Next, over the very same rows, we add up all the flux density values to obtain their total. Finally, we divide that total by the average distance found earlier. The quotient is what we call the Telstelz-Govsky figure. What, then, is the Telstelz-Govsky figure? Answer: 244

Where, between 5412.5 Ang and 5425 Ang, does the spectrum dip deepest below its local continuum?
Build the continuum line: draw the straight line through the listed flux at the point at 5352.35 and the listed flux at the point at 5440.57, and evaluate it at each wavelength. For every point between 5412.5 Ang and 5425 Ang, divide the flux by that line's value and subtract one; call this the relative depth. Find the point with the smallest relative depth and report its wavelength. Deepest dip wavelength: 5423.06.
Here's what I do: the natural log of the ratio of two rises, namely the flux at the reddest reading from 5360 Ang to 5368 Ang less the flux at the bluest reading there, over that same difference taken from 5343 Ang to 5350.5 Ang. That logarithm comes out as 4.4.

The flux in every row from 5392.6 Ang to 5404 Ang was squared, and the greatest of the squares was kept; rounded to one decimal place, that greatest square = 2.2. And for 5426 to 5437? 2.6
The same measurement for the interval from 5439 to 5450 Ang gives 2.5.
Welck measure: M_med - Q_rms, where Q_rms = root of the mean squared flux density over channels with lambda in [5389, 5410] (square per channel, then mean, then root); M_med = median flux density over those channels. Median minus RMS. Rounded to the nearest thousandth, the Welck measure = 0.008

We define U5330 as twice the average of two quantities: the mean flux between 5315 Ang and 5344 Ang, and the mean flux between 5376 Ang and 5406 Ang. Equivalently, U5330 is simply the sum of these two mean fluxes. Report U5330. 2.52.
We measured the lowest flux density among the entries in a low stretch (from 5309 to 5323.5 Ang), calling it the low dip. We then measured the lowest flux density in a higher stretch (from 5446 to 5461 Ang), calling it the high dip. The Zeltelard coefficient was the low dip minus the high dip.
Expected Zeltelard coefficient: 0.32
